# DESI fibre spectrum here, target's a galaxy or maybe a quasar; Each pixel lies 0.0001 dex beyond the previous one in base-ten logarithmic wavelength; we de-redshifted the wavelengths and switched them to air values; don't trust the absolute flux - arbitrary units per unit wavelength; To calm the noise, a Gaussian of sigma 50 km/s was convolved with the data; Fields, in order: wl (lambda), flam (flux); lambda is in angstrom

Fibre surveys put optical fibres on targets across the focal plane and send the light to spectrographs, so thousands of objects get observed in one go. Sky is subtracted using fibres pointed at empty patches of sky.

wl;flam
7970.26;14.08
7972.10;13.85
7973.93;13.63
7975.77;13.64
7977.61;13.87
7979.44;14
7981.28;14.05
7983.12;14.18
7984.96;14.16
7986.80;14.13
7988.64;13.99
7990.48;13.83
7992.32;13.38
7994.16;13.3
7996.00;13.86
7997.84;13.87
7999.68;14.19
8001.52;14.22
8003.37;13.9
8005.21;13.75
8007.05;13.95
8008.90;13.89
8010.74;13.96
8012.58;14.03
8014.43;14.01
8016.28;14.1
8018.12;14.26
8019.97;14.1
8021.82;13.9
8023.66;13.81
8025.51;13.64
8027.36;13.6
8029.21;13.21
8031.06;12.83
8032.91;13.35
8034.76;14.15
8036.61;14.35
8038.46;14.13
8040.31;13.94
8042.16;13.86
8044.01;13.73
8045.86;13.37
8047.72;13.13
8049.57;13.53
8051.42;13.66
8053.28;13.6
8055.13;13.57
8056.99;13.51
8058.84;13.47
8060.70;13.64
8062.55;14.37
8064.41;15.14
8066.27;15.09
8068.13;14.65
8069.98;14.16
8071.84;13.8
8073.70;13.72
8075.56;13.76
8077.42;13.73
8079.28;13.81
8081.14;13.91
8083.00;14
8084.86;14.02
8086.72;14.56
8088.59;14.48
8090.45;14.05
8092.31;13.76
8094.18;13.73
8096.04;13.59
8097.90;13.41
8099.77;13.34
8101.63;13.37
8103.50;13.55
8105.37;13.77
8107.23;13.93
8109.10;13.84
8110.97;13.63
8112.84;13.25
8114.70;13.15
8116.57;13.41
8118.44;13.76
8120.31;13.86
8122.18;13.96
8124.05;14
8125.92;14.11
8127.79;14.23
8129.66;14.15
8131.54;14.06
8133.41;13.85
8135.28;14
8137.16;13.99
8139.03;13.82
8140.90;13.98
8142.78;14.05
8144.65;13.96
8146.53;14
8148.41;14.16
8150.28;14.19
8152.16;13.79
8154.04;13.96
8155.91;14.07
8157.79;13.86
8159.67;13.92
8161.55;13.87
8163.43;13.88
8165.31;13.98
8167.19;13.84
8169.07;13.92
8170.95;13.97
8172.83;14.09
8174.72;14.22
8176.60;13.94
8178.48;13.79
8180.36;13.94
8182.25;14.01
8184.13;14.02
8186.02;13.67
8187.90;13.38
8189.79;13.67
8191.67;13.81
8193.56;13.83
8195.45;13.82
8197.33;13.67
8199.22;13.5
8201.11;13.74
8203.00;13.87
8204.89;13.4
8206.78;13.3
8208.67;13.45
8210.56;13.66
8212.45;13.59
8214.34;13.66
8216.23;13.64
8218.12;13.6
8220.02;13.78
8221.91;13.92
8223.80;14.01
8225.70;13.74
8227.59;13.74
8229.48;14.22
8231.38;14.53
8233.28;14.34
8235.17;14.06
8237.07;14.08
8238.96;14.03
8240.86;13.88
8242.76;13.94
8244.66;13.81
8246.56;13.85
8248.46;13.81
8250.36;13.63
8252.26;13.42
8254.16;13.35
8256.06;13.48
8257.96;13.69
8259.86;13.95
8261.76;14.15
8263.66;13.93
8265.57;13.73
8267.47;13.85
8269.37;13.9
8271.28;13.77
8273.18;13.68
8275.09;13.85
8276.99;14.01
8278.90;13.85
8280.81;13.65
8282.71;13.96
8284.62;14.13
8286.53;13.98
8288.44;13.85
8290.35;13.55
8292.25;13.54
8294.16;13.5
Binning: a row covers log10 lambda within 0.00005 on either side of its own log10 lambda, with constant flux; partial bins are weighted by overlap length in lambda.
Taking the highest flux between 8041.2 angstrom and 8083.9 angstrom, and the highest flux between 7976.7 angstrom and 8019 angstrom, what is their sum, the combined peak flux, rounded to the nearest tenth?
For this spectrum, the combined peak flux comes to 29.4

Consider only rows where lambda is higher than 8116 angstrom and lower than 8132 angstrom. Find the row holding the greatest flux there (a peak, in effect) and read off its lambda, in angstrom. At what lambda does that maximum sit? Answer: 8127.79 angstrom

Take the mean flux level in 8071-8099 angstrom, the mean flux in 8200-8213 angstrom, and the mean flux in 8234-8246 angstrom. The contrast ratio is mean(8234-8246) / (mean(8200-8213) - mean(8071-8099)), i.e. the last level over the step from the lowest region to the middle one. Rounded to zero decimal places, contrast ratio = -44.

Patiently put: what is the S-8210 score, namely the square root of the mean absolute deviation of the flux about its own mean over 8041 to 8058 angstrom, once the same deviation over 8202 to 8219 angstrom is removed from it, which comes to 0.14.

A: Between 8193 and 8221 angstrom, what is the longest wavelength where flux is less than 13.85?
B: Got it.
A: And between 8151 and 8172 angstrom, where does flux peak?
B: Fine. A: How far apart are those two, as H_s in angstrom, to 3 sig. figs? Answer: 64.1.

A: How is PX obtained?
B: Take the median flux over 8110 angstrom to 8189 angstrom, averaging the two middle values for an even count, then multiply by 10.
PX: 140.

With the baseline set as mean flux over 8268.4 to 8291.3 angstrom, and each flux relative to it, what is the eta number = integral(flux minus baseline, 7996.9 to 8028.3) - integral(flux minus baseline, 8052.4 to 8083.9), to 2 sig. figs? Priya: -1.4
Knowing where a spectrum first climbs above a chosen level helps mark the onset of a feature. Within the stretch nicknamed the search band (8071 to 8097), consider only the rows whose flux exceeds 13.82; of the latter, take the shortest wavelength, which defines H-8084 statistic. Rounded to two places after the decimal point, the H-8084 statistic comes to 8081.14 angstrom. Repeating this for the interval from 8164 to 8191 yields 8165.31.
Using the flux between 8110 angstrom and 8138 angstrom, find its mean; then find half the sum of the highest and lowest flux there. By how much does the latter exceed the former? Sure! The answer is -0.14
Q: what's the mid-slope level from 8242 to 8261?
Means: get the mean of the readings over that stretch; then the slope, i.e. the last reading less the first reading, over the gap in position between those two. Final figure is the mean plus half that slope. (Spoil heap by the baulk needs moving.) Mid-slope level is 13.7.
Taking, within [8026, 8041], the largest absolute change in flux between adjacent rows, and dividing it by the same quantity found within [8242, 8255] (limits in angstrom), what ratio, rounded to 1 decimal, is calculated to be 3.8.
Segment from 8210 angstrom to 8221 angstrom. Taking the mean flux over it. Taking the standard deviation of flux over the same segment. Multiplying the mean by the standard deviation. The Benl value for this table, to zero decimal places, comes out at 1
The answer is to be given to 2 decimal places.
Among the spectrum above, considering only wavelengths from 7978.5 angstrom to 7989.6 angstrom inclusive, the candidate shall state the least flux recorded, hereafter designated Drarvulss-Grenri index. 13.99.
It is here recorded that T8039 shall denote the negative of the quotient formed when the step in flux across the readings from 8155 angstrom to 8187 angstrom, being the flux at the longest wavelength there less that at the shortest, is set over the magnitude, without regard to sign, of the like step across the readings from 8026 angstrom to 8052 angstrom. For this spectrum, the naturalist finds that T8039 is 6.7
